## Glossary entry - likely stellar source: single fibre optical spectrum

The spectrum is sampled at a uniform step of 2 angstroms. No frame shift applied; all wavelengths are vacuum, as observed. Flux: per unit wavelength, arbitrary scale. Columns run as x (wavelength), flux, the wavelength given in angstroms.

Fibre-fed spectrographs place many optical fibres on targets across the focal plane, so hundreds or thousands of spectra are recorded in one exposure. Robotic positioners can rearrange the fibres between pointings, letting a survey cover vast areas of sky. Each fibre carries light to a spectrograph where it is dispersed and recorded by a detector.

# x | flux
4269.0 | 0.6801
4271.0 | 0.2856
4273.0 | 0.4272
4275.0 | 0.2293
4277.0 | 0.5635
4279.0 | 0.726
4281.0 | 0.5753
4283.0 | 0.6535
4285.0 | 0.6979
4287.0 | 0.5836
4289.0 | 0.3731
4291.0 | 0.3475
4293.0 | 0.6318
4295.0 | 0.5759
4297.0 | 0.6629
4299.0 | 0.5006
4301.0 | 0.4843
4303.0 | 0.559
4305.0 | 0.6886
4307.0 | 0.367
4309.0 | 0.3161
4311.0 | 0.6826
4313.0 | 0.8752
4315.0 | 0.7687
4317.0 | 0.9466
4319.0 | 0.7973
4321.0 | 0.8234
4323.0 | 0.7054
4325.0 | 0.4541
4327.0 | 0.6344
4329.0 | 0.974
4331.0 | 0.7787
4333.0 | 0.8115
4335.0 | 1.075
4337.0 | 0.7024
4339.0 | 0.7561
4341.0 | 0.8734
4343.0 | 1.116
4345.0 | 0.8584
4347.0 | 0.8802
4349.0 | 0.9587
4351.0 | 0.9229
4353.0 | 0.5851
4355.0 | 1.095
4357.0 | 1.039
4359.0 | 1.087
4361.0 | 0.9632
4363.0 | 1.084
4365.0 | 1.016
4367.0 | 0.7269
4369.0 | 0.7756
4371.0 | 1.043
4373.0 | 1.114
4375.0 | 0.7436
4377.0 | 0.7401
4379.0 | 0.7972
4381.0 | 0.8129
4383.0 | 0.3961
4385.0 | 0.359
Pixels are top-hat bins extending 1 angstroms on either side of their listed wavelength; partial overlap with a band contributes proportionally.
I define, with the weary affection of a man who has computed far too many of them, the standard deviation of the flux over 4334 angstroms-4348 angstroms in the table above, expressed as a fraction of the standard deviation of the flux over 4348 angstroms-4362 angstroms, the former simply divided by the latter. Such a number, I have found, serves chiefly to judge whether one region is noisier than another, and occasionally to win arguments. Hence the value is 0.88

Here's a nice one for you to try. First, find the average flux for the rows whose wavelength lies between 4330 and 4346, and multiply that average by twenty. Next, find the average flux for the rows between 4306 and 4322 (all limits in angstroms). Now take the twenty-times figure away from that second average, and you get -16.7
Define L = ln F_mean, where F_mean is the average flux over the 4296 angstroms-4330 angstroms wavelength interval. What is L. -0.41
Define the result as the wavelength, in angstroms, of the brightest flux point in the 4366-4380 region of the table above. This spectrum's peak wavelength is 4373.0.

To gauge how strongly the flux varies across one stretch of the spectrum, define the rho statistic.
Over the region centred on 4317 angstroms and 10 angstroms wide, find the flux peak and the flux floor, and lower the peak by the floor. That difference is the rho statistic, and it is 0.18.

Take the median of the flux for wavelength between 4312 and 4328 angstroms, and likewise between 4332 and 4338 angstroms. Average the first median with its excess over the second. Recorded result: 0.38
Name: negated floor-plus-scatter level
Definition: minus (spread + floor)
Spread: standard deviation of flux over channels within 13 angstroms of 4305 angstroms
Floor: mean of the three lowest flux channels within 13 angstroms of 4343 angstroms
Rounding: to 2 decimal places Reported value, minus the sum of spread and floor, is -0.86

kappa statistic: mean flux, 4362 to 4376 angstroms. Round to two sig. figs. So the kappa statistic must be 0.93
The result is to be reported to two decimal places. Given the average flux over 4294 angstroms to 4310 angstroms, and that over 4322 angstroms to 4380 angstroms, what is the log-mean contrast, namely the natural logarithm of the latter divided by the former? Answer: 0.52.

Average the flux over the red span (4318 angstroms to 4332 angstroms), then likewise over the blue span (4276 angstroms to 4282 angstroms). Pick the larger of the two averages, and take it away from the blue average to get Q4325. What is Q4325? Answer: -0.12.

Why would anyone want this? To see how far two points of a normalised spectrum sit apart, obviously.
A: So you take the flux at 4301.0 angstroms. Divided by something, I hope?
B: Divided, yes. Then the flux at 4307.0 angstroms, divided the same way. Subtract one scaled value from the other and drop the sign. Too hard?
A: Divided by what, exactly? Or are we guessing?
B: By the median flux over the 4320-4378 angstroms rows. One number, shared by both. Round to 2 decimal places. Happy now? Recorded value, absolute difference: 0.13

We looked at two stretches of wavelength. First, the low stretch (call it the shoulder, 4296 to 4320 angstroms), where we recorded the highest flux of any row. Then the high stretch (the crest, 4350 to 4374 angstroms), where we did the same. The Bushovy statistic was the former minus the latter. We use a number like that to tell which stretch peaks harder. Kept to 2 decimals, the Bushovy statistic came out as -0.17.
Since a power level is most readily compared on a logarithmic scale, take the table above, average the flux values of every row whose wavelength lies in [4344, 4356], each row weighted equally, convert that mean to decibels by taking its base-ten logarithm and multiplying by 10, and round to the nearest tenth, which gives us -0.5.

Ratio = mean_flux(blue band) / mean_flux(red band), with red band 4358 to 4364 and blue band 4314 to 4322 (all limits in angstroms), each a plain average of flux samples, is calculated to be 0.80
